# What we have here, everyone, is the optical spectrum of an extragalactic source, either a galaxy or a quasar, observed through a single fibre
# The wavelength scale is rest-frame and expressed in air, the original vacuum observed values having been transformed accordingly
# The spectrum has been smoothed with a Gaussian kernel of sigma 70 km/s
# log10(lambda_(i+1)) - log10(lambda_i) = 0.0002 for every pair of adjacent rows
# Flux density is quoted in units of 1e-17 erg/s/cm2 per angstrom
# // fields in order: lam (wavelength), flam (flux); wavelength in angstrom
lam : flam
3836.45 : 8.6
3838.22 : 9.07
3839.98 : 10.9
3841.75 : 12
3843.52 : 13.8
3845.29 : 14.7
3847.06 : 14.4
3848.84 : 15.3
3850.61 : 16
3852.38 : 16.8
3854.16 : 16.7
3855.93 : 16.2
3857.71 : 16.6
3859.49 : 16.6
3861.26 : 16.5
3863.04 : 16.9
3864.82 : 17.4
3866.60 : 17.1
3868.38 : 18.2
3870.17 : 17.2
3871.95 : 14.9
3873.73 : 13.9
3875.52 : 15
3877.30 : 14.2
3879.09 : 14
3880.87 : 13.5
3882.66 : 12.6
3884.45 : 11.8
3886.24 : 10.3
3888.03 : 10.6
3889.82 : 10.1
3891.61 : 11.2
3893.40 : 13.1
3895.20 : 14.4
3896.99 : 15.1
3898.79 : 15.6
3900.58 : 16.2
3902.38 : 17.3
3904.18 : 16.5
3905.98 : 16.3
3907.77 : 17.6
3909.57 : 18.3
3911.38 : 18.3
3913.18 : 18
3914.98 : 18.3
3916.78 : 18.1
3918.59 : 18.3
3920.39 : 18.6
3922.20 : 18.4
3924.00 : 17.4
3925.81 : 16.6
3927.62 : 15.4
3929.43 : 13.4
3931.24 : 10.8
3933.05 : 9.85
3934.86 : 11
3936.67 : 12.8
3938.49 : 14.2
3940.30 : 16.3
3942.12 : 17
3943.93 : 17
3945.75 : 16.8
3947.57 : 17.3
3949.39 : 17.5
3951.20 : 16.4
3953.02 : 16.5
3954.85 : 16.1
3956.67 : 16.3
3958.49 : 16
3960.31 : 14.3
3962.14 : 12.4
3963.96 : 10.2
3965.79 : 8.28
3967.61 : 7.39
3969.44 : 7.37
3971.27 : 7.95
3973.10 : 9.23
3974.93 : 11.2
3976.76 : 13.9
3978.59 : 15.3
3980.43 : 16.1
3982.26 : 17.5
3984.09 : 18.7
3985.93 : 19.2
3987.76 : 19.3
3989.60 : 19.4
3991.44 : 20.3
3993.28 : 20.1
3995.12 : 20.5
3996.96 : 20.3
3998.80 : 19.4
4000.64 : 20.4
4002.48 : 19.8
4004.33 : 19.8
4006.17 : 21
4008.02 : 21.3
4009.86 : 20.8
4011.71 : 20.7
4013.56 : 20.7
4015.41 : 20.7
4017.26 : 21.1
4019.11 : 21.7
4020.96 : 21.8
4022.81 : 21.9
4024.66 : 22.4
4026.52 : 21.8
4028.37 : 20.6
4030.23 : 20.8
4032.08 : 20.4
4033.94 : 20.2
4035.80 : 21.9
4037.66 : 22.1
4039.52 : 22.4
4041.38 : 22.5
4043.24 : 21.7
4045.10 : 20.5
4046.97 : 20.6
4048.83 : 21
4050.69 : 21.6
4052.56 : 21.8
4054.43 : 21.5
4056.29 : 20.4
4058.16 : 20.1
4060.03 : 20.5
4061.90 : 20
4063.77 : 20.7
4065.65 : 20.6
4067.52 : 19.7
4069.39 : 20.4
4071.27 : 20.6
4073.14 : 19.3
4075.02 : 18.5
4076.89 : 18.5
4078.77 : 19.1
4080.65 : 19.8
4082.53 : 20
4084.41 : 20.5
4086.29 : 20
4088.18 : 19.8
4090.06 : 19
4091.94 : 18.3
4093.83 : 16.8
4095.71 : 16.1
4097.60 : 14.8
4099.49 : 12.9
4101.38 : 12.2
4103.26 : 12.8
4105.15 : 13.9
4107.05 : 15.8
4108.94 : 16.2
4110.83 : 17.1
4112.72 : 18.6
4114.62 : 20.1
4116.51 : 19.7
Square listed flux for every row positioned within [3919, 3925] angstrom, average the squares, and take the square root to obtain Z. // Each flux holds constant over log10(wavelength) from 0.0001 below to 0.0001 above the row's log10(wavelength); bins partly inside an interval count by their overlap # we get 18.1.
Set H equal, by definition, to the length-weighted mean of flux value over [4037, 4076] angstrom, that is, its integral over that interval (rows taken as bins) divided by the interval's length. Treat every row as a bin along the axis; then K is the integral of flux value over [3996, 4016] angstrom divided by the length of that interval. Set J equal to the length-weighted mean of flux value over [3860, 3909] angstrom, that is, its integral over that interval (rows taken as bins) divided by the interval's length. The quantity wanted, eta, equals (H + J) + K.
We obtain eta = 56.0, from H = 21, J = 15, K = 20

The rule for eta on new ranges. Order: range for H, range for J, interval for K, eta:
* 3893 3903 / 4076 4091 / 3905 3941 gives 50.8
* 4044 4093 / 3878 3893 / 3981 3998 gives 51.4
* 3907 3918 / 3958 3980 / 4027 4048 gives 50.5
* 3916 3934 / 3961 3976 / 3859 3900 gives 39.4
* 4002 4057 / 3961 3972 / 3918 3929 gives 47.5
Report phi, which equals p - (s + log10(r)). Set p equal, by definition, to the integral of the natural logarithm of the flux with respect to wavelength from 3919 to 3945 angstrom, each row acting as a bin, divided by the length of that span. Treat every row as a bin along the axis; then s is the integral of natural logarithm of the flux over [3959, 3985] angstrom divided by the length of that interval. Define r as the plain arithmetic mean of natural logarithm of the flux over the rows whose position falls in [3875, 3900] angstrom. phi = -0.17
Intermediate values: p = 2.69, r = 2.55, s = 2.45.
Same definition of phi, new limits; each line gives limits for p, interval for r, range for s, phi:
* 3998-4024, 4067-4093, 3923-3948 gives -0.11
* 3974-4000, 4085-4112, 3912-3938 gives -0.29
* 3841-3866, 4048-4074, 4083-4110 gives -0.51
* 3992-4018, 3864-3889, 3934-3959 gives -0.16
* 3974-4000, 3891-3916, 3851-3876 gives -0.36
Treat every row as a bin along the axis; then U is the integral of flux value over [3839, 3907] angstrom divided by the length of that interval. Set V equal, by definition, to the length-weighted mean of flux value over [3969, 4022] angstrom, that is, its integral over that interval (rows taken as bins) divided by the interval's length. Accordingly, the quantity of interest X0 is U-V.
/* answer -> -4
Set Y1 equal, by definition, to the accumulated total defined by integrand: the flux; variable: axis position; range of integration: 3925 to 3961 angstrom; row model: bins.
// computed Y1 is 543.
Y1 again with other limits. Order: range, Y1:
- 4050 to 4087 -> 746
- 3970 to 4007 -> 643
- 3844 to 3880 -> 573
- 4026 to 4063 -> 781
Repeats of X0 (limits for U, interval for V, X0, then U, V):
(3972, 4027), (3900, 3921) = 2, 19.2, 17.7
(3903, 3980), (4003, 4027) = -6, 14.7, 21.2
